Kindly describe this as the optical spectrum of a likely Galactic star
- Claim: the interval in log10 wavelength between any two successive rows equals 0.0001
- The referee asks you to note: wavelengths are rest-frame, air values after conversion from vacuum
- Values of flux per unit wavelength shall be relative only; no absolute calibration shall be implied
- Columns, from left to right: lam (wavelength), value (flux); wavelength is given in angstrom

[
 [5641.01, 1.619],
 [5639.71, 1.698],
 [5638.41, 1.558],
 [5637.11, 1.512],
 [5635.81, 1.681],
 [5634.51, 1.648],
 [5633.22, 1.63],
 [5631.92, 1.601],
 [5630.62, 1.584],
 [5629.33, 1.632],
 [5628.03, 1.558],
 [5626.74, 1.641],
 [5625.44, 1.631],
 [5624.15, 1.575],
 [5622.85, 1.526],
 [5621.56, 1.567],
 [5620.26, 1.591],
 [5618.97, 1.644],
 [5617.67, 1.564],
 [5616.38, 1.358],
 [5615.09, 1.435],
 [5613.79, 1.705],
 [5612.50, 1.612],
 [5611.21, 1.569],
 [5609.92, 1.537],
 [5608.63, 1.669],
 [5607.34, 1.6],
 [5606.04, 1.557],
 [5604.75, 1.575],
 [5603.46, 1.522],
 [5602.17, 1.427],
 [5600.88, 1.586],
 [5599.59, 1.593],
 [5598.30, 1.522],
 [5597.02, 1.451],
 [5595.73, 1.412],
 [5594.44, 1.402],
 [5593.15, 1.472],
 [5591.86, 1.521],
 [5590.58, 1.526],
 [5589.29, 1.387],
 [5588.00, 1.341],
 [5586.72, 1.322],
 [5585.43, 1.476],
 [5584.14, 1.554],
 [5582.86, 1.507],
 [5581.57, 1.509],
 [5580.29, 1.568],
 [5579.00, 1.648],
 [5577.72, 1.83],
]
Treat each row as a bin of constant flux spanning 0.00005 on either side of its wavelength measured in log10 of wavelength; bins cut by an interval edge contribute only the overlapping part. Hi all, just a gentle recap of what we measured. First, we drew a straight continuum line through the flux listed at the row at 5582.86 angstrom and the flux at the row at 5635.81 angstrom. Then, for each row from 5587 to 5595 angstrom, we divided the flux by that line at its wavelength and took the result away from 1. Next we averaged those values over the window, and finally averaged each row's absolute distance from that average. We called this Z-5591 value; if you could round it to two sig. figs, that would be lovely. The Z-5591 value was 0.041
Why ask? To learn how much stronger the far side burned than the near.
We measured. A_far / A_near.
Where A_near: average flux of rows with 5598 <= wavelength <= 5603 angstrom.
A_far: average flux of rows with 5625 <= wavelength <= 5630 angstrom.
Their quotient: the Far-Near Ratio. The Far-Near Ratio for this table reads 1.05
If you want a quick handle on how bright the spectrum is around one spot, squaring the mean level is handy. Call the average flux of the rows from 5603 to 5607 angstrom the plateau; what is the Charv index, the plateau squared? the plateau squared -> 2.4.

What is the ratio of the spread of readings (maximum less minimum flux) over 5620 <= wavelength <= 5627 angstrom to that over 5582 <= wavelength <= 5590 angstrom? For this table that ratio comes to 0.50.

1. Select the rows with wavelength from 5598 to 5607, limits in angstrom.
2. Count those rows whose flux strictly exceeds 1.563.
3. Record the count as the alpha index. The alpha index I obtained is 3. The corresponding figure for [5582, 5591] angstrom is 0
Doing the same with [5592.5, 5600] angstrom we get 1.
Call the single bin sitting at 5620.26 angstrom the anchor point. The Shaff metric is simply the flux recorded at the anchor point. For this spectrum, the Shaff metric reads 1.591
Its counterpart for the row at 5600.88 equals 1.586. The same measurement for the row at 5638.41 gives 1.558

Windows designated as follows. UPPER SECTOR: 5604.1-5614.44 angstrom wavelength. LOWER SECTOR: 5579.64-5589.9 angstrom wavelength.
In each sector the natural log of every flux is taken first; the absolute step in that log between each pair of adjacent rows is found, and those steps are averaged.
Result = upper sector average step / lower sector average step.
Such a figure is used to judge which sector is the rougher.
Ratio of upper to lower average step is 1.0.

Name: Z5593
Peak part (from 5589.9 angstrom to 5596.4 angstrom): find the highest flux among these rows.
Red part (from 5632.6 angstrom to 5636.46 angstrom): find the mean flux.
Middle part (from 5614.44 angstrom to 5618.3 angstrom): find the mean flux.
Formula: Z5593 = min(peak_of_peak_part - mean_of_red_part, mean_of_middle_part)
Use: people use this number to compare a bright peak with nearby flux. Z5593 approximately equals -0.13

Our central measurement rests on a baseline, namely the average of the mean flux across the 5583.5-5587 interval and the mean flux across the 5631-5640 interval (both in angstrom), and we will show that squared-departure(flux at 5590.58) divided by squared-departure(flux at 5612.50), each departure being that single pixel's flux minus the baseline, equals 0.0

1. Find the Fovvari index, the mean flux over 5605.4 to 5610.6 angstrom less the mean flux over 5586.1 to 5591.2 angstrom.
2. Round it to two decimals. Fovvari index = 0.20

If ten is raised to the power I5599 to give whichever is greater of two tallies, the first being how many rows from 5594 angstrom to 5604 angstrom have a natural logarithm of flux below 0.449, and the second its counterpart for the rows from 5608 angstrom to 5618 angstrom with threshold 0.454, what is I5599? 0.78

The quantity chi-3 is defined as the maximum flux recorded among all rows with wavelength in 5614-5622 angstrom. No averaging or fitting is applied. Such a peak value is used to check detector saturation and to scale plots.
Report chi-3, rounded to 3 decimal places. 1.644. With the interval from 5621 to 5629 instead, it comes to 1.641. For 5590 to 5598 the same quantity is 1.526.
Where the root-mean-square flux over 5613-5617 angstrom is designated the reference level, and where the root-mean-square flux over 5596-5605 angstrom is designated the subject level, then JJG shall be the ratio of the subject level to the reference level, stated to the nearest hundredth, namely 1.01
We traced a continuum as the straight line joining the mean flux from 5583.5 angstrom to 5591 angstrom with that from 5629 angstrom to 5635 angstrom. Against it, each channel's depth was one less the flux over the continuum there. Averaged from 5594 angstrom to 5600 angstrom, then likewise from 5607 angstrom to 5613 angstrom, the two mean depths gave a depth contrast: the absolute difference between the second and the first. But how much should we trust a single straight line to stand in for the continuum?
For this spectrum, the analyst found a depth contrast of 0.045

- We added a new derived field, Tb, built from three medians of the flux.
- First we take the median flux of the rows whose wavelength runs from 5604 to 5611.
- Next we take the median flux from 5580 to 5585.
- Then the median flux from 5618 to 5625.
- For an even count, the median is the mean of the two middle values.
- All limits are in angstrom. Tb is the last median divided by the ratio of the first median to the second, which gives 1.53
